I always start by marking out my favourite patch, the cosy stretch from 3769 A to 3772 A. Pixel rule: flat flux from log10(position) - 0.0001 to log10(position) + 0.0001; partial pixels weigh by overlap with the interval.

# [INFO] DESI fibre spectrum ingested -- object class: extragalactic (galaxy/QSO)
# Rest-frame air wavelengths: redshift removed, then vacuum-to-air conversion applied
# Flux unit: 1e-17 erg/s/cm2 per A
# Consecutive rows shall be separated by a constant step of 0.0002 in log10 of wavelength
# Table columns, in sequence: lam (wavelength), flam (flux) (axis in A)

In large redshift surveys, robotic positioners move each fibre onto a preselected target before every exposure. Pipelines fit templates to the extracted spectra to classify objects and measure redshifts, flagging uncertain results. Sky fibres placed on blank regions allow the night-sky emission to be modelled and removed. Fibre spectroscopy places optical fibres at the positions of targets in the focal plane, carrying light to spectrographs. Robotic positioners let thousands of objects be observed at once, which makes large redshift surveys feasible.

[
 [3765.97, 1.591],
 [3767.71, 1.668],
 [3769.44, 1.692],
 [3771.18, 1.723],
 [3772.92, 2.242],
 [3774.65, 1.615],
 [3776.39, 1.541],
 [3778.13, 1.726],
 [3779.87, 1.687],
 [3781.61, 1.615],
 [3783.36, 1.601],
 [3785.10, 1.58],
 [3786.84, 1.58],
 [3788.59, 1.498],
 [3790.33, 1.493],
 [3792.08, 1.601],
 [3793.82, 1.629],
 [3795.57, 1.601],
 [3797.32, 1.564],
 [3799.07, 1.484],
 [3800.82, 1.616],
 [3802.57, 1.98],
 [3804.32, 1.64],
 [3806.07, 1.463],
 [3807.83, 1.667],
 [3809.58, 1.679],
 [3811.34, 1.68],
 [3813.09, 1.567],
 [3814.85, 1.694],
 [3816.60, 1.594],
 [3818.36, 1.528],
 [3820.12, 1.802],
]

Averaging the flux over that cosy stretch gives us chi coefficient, 1.71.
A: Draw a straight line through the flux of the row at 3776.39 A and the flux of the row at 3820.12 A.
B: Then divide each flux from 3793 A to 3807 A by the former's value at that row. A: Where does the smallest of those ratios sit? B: 3806.07 A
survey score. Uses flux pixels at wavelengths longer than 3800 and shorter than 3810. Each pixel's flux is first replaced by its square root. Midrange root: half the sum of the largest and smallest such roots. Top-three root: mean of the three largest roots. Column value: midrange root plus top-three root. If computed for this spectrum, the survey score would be 2.64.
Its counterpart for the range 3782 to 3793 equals 2.51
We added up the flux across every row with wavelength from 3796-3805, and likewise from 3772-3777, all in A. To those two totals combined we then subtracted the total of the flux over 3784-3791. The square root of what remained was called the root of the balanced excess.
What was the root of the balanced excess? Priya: 2.74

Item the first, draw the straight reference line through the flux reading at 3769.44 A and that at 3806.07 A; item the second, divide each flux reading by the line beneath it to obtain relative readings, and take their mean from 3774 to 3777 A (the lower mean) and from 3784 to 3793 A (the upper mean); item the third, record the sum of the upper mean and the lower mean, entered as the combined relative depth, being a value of 1.94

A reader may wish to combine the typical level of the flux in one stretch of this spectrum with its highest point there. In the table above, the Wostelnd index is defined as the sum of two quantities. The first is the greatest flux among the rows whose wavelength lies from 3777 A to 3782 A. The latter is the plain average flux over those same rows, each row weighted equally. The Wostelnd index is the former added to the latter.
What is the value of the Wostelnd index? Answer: 3.40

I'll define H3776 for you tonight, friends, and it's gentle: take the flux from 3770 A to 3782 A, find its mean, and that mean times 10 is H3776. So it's 17.4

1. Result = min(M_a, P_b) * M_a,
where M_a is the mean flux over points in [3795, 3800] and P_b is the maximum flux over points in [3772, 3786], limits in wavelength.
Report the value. 2.4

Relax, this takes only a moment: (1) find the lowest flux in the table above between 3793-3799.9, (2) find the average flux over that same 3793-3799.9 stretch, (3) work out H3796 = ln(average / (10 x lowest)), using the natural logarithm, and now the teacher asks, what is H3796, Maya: -2.25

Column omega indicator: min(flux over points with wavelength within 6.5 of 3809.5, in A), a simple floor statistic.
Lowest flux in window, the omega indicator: 1.463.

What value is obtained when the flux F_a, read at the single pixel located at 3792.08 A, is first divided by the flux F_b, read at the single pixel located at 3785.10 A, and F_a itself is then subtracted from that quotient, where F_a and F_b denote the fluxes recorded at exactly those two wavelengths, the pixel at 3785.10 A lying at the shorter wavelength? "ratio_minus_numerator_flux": -0.59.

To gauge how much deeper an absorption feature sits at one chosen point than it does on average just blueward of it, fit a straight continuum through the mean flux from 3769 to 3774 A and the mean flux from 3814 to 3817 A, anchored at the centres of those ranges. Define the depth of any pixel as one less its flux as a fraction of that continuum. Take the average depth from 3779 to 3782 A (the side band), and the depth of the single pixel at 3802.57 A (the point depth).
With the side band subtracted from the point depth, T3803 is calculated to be -0.25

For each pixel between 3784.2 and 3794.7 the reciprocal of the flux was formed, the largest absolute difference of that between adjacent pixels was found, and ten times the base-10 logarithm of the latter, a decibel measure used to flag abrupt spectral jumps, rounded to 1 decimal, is -13.5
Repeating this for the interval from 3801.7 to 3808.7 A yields -9.8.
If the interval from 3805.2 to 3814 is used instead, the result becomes -10.8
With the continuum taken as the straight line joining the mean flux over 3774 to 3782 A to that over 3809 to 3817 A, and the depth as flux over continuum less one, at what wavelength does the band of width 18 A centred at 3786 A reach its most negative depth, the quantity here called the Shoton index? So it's 3790.33 A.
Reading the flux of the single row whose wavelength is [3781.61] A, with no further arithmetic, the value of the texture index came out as 1.615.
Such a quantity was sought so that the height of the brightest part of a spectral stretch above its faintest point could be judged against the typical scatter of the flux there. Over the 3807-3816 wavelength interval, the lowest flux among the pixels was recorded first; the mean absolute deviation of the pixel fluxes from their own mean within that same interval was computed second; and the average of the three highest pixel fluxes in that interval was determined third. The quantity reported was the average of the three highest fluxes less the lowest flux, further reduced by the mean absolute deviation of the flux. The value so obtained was 0.08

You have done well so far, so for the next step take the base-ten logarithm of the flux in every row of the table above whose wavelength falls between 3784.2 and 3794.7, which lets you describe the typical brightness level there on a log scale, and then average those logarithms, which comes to 0.194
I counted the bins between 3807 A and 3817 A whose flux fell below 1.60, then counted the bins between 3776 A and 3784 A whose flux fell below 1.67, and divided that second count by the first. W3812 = 1.5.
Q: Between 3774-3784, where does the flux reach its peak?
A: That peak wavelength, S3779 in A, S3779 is 3778.13 A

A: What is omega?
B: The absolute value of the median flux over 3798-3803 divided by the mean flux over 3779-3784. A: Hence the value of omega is 0.99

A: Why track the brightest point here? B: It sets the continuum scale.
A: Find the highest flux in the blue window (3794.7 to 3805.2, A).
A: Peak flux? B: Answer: 1.98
